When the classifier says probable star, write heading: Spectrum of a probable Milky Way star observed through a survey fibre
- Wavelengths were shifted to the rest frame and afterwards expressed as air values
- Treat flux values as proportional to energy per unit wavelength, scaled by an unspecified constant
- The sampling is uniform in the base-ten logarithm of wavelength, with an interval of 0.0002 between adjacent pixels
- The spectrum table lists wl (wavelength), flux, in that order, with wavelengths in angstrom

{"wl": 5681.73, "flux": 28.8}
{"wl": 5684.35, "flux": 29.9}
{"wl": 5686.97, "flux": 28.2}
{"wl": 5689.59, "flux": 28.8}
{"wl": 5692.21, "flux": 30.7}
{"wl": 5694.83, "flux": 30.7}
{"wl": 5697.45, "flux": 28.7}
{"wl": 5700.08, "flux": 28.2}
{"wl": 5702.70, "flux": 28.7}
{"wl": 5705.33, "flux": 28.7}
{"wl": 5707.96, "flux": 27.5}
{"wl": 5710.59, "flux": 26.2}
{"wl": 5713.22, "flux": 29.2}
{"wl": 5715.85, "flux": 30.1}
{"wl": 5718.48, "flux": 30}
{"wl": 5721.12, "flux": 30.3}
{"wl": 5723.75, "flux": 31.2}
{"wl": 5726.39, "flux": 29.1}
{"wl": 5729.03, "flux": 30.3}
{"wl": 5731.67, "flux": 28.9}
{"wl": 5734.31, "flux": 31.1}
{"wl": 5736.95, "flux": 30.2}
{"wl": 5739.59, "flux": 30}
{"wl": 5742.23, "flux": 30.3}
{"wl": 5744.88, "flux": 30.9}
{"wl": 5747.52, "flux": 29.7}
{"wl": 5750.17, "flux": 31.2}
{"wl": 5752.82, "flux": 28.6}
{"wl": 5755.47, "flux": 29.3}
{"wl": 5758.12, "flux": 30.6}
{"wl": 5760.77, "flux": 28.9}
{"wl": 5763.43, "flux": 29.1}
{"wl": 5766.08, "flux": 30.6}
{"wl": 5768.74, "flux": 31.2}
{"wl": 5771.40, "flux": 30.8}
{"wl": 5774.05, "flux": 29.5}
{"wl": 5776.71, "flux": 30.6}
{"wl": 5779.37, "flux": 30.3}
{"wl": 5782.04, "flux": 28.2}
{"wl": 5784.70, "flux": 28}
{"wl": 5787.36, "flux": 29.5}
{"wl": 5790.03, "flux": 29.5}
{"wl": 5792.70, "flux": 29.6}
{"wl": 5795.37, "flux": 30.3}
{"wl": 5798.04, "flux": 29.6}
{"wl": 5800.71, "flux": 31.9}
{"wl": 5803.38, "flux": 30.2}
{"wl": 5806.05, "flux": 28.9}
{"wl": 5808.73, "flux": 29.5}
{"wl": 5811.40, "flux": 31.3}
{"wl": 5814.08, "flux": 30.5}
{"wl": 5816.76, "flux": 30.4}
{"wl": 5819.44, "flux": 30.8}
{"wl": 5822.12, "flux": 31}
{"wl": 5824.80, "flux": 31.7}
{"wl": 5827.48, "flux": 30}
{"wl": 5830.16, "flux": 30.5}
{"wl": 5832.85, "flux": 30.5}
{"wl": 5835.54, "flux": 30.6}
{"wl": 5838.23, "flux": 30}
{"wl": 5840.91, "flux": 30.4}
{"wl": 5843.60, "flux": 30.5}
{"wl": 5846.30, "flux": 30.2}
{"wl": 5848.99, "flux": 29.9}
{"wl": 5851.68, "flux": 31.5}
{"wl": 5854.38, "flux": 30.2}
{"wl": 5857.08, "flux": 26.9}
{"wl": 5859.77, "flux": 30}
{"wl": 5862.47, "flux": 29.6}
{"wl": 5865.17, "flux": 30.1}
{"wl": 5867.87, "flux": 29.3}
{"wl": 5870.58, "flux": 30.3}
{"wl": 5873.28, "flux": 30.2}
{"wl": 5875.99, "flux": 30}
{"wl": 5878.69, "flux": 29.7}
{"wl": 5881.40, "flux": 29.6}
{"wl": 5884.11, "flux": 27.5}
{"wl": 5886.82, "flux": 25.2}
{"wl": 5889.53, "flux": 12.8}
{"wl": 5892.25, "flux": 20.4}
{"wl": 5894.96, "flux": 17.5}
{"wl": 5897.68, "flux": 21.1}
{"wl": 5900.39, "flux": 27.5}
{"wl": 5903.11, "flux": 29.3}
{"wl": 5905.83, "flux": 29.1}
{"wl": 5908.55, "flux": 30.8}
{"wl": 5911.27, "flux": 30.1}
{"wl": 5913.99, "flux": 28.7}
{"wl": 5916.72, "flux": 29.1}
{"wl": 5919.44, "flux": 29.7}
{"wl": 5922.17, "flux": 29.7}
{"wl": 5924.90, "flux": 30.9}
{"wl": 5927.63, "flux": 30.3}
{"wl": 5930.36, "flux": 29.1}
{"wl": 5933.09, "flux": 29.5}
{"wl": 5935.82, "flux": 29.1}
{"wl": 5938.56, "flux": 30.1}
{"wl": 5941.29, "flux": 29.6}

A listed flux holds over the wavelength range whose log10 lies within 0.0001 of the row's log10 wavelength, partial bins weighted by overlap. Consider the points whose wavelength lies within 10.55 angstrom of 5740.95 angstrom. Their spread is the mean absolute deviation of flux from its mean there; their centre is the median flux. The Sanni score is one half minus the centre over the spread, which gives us -51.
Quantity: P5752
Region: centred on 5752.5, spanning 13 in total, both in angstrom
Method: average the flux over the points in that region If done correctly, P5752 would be 29.9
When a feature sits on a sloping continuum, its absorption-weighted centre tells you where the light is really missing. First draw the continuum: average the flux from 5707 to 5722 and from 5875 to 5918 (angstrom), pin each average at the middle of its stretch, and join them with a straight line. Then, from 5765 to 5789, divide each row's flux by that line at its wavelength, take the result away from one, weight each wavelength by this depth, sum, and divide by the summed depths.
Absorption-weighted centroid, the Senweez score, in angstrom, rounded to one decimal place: 5774.3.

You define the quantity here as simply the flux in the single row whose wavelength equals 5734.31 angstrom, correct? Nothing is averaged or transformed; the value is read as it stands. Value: 31.1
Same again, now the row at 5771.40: 30.8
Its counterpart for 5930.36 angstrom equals 29.1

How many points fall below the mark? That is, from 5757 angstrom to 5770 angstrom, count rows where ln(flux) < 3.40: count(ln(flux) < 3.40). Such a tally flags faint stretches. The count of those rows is 2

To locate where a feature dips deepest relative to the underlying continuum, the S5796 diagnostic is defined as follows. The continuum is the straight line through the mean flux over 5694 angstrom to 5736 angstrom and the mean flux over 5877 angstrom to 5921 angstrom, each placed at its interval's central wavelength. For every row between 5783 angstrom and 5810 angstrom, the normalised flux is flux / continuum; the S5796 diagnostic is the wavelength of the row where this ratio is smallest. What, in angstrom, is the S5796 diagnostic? 5784.70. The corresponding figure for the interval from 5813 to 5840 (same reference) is 5827.48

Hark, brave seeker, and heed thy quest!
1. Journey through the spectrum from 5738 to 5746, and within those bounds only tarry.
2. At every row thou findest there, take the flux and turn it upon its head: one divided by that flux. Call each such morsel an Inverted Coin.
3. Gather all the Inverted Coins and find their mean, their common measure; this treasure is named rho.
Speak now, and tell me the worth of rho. 0.0329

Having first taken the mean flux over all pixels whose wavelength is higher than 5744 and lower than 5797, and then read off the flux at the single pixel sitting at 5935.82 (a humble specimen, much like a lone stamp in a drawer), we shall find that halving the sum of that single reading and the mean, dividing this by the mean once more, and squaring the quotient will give 0.976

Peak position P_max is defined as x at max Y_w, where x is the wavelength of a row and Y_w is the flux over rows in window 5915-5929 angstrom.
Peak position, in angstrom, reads 5924.90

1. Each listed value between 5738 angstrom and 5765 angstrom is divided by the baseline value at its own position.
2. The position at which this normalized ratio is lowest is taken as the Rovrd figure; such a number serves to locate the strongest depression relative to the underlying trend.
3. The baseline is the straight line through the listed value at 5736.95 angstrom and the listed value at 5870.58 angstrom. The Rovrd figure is 5752.82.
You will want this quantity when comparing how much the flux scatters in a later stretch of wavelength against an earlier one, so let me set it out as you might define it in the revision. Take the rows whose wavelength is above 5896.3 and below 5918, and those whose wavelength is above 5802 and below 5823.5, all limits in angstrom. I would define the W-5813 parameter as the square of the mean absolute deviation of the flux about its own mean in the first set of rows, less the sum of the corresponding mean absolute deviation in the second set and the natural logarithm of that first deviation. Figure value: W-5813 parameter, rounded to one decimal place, 2.6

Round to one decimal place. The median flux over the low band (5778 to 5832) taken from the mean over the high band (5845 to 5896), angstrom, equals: -2.8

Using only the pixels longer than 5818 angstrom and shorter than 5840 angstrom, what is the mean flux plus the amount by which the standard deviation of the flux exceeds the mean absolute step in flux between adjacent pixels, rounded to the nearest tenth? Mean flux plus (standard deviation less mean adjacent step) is 30.6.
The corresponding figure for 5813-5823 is 30.7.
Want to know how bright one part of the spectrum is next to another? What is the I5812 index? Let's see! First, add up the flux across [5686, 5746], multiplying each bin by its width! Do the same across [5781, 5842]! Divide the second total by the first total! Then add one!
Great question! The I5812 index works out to 2.04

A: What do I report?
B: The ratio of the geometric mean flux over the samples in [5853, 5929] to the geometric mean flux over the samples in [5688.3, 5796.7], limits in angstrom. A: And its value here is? 0.92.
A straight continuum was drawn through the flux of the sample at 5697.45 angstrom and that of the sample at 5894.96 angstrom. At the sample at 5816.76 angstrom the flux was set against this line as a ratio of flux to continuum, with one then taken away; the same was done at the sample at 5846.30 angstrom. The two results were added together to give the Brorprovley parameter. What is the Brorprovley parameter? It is 0.88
